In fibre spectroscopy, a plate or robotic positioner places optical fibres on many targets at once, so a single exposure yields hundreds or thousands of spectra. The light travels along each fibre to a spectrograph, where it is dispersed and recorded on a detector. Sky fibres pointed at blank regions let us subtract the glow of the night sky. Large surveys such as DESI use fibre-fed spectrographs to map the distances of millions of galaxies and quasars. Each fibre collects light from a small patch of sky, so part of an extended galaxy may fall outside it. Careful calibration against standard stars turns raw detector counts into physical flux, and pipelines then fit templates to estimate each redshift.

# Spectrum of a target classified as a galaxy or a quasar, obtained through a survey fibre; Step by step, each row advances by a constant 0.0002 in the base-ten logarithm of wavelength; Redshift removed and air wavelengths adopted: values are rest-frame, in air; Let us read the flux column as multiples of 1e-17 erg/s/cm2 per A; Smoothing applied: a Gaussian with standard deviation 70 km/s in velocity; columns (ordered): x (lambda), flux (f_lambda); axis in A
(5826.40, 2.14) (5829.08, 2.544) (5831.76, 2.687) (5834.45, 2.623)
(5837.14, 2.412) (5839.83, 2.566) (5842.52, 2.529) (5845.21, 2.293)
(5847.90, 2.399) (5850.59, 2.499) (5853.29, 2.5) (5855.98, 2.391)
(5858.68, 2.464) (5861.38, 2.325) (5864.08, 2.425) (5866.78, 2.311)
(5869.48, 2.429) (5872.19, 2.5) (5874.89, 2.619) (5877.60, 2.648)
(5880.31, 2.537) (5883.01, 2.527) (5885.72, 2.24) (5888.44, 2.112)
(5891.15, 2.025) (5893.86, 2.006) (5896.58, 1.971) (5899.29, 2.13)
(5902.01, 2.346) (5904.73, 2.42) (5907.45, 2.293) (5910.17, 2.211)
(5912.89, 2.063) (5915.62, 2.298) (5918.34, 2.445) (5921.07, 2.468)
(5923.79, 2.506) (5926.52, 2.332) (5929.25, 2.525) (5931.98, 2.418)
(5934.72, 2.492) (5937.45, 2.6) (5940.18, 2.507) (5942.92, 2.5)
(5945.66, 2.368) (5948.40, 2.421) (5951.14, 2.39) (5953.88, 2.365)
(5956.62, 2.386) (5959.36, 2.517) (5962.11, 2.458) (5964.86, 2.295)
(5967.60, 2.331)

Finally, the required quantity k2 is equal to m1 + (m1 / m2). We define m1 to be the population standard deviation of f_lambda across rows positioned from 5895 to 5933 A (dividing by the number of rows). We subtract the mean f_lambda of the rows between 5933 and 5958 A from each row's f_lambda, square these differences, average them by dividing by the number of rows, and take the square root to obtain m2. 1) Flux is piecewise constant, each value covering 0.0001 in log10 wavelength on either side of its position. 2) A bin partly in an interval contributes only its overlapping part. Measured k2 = 2.3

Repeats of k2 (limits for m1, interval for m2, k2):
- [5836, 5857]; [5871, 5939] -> 0.5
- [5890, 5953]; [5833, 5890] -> 1.5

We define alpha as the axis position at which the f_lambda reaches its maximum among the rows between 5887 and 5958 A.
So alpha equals 5937.45 A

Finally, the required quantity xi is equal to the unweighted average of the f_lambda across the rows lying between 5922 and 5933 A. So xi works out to 2.45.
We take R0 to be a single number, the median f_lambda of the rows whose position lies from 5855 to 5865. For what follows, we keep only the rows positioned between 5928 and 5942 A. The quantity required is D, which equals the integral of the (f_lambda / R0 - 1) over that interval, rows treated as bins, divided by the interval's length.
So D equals 0.04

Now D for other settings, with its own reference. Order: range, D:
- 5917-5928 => 0.01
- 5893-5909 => -0.09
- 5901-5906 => -0.01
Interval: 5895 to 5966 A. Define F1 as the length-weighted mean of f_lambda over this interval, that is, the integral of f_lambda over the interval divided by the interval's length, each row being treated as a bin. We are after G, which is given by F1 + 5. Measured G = 7.37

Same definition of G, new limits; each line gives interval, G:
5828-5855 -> 7.50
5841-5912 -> 7.35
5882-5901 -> 7.14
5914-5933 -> 7.42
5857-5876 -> 7.44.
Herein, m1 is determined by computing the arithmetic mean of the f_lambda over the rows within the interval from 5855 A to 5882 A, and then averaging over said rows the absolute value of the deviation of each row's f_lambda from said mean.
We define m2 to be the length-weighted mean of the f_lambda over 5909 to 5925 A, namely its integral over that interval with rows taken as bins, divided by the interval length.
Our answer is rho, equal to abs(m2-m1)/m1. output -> 25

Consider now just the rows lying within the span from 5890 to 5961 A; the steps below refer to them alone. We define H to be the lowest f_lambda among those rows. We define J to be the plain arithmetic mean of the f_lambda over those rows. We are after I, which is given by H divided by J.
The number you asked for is 0.840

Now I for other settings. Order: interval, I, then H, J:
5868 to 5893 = 0.842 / 2.025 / 2.40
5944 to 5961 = 0.982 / 2.365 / 2.41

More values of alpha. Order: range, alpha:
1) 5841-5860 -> 5842.52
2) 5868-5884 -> 5877.60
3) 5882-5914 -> 5883.01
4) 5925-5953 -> 5937.45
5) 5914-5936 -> 5929.25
